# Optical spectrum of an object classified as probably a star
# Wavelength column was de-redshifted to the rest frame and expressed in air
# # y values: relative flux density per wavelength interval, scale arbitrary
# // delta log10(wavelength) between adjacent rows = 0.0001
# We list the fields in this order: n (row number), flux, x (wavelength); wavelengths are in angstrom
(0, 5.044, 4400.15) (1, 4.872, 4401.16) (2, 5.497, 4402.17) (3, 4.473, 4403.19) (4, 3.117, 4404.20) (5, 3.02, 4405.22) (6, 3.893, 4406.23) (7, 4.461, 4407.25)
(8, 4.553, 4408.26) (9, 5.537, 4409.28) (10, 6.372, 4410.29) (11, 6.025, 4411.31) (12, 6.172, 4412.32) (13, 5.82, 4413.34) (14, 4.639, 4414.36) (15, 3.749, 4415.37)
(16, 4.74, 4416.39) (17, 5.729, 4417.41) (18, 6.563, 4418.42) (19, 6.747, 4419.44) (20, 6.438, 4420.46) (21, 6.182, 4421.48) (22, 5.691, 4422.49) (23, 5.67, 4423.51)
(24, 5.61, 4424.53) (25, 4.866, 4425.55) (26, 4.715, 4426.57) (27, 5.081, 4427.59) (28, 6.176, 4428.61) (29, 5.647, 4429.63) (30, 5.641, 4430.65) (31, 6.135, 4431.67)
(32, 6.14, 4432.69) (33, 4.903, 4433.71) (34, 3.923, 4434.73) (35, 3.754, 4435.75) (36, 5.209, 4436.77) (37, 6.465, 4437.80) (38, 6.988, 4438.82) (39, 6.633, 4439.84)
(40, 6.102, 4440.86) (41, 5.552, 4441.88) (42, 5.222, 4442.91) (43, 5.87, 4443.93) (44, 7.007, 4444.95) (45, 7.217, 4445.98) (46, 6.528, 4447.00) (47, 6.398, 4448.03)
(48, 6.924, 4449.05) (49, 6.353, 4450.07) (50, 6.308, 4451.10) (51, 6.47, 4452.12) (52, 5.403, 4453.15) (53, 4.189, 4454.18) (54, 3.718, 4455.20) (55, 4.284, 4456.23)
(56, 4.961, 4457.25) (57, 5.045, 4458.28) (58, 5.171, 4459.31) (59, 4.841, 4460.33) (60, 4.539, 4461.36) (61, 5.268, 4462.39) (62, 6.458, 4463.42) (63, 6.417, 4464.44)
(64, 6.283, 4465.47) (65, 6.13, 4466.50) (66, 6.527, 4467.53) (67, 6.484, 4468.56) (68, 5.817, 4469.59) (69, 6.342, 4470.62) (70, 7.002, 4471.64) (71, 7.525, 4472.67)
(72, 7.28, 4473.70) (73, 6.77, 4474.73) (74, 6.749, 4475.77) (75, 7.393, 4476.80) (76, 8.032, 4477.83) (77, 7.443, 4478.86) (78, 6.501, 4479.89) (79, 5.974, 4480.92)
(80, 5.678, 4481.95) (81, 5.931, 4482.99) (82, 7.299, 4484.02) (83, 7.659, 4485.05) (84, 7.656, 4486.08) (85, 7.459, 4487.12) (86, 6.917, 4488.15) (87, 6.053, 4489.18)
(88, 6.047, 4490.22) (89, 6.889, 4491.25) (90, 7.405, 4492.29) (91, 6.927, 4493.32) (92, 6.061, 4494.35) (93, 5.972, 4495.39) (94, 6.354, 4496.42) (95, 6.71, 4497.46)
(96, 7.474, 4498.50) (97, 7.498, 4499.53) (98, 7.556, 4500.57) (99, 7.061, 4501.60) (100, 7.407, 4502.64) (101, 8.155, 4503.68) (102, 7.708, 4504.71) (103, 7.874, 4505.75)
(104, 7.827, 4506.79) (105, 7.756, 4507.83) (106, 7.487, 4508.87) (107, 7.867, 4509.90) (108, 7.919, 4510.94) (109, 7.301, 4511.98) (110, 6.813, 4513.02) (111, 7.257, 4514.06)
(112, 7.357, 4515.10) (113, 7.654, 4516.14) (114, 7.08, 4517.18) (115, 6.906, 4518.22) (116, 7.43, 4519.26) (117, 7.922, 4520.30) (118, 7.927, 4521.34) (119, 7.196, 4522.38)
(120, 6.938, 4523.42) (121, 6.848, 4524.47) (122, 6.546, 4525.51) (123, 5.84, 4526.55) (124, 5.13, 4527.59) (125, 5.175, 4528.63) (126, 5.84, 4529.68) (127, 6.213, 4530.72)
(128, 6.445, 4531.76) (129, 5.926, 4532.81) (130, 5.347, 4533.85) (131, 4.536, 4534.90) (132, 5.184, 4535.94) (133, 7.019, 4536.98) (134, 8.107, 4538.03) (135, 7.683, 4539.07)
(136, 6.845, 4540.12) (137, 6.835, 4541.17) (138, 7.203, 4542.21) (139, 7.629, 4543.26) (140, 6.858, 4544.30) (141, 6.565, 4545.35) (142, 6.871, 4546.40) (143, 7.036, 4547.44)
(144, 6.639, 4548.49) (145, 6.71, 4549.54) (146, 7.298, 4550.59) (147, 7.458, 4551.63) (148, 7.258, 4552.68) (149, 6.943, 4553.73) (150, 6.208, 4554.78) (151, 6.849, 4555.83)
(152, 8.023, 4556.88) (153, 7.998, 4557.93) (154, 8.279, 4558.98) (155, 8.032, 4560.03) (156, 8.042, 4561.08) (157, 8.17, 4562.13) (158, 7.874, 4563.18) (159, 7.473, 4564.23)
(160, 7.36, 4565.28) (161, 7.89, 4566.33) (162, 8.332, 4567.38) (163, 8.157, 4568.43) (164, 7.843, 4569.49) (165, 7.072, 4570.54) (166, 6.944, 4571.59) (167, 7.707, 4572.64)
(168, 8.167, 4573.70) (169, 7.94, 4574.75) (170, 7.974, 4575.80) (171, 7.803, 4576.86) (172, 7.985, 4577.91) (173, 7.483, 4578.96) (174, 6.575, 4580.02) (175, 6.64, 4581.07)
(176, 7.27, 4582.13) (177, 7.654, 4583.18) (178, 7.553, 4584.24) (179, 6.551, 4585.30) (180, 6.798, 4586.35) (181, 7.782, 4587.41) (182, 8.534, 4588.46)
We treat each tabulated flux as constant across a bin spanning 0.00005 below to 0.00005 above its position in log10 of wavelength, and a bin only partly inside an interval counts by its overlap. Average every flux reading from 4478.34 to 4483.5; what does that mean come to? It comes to 6.3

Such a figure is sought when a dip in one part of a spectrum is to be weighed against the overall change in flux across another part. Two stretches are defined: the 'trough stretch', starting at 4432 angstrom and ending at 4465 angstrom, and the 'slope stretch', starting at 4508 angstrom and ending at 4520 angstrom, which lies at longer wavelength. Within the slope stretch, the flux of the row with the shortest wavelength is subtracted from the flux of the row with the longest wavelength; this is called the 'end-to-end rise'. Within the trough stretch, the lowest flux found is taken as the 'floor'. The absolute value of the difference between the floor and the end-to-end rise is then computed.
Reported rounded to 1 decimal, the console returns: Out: 3.8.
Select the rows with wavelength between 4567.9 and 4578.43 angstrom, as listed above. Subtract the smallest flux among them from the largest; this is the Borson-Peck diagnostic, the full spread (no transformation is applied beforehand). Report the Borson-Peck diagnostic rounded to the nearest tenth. 1.2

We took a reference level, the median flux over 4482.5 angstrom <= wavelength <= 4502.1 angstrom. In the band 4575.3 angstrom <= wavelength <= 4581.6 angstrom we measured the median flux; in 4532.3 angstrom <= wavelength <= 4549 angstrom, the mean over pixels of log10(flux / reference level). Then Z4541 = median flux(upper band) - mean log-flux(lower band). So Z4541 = 7.67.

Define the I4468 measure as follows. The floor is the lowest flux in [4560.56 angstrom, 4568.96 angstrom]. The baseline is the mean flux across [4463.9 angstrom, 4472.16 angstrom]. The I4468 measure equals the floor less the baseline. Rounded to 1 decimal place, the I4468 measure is 1.0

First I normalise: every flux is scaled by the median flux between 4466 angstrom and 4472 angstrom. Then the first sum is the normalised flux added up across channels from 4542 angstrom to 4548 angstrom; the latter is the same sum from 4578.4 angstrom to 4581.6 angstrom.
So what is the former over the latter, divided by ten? 0.20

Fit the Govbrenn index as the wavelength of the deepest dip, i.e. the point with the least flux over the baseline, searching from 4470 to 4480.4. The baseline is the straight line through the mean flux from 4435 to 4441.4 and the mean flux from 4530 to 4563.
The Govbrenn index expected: 4470.62 angstrom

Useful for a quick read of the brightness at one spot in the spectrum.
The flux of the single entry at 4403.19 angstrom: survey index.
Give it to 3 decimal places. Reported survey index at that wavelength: 4.473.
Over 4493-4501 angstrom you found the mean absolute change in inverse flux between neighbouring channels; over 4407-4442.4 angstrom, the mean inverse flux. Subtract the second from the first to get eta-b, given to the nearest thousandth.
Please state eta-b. -0.176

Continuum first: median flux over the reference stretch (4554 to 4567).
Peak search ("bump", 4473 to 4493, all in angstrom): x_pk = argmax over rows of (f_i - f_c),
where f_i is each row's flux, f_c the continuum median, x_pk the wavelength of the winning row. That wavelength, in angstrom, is 4477.83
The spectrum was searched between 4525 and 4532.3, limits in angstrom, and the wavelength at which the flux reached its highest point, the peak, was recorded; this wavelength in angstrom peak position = 4525.51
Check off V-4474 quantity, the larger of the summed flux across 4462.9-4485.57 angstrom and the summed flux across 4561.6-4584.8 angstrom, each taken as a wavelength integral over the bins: 177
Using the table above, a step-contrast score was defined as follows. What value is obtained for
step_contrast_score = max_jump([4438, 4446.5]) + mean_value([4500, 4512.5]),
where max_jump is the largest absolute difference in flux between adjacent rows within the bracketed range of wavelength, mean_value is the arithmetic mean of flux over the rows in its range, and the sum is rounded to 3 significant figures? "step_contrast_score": 8.80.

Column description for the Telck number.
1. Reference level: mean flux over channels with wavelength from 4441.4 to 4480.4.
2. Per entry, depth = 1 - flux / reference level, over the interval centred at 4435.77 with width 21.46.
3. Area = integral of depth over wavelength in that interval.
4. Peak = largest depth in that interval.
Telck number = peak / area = 0.25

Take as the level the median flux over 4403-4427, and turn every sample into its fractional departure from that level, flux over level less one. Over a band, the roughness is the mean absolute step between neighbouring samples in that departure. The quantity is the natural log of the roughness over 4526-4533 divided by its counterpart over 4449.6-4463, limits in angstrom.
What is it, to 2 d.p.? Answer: -0.13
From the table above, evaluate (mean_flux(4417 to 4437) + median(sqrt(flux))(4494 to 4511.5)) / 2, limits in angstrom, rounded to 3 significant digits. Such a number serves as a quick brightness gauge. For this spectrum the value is 4.14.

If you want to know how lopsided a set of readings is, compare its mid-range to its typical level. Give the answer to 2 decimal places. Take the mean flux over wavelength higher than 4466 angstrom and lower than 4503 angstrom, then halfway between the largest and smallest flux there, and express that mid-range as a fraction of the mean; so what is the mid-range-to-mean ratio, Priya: 1.00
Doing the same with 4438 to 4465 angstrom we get 0.95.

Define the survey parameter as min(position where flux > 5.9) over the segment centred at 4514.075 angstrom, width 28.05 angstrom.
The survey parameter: 4500.57 angstrom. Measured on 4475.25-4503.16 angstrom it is 4475.77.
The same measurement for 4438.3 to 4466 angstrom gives 4438.82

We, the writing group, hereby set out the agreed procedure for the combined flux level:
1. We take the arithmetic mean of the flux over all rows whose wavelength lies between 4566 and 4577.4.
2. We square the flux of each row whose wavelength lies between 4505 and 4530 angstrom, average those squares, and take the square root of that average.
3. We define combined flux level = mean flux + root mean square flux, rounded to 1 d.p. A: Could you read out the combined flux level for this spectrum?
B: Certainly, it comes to 14.9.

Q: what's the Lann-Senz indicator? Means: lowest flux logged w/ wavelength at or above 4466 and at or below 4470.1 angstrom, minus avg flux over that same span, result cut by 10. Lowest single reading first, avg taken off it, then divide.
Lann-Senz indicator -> -0.042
